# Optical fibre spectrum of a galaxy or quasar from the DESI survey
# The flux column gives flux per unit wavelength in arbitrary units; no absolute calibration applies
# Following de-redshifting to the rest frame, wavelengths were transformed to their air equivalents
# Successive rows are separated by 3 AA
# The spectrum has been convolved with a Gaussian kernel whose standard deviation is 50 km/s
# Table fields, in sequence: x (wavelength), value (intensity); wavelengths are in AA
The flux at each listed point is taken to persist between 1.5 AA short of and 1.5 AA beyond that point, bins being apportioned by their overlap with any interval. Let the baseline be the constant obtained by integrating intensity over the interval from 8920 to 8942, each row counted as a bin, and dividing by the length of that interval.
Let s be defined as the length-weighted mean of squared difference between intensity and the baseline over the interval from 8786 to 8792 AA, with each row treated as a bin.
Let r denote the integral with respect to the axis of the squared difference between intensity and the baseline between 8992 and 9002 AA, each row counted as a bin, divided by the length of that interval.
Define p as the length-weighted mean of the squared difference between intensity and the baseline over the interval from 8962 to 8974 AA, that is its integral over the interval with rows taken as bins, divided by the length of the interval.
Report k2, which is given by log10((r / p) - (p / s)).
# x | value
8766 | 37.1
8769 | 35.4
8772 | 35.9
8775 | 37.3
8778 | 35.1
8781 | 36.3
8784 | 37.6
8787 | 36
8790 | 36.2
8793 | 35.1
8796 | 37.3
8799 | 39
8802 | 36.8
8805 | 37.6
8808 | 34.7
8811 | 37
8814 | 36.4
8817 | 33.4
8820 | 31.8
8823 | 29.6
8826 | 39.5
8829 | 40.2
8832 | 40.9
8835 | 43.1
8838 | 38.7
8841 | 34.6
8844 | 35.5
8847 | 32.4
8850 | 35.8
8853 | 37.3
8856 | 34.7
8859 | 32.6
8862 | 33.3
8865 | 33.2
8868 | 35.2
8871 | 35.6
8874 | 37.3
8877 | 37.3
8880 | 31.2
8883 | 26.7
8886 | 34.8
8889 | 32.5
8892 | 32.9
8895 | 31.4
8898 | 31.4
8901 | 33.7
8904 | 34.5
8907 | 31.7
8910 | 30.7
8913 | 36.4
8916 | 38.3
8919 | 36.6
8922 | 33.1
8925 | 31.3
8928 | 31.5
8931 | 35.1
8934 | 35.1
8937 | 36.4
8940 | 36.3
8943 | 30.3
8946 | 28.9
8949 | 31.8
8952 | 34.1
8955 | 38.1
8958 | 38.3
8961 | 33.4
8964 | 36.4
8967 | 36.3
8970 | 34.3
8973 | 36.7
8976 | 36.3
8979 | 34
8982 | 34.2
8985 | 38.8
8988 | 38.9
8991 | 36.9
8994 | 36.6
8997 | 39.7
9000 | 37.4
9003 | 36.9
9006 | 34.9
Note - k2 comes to 0.45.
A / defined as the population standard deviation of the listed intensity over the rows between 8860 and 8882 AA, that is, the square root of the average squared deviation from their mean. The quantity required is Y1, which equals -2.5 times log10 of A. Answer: -0.8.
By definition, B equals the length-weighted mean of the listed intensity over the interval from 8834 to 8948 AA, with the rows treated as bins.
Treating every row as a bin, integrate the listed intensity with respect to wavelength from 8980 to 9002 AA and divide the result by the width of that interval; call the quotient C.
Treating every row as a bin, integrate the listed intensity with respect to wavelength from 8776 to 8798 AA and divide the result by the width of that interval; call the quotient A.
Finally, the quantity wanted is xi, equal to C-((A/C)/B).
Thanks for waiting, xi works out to 37.4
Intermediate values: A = 36.3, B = 34.1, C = 37.4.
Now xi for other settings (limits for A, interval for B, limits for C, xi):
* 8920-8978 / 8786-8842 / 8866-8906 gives 33.4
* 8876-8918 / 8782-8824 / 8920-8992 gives 34.8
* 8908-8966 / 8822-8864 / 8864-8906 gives 33.4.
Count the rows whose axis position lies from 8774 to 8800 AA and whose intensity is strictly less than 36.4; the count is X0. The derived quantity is 5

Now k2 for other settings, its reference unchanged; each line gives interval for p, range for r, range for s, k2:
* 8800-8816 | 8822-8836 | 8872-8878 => 0.72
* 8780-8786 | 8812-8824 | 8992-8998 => -0.45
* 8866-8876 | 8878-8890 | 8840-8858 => 0.32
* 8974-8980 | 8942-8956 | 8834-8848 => 0.59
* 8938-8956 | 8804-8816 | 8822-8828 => -0.84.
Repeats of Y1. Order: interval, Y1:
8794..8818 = -0.5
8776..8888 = -1.2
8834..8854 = -1.3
